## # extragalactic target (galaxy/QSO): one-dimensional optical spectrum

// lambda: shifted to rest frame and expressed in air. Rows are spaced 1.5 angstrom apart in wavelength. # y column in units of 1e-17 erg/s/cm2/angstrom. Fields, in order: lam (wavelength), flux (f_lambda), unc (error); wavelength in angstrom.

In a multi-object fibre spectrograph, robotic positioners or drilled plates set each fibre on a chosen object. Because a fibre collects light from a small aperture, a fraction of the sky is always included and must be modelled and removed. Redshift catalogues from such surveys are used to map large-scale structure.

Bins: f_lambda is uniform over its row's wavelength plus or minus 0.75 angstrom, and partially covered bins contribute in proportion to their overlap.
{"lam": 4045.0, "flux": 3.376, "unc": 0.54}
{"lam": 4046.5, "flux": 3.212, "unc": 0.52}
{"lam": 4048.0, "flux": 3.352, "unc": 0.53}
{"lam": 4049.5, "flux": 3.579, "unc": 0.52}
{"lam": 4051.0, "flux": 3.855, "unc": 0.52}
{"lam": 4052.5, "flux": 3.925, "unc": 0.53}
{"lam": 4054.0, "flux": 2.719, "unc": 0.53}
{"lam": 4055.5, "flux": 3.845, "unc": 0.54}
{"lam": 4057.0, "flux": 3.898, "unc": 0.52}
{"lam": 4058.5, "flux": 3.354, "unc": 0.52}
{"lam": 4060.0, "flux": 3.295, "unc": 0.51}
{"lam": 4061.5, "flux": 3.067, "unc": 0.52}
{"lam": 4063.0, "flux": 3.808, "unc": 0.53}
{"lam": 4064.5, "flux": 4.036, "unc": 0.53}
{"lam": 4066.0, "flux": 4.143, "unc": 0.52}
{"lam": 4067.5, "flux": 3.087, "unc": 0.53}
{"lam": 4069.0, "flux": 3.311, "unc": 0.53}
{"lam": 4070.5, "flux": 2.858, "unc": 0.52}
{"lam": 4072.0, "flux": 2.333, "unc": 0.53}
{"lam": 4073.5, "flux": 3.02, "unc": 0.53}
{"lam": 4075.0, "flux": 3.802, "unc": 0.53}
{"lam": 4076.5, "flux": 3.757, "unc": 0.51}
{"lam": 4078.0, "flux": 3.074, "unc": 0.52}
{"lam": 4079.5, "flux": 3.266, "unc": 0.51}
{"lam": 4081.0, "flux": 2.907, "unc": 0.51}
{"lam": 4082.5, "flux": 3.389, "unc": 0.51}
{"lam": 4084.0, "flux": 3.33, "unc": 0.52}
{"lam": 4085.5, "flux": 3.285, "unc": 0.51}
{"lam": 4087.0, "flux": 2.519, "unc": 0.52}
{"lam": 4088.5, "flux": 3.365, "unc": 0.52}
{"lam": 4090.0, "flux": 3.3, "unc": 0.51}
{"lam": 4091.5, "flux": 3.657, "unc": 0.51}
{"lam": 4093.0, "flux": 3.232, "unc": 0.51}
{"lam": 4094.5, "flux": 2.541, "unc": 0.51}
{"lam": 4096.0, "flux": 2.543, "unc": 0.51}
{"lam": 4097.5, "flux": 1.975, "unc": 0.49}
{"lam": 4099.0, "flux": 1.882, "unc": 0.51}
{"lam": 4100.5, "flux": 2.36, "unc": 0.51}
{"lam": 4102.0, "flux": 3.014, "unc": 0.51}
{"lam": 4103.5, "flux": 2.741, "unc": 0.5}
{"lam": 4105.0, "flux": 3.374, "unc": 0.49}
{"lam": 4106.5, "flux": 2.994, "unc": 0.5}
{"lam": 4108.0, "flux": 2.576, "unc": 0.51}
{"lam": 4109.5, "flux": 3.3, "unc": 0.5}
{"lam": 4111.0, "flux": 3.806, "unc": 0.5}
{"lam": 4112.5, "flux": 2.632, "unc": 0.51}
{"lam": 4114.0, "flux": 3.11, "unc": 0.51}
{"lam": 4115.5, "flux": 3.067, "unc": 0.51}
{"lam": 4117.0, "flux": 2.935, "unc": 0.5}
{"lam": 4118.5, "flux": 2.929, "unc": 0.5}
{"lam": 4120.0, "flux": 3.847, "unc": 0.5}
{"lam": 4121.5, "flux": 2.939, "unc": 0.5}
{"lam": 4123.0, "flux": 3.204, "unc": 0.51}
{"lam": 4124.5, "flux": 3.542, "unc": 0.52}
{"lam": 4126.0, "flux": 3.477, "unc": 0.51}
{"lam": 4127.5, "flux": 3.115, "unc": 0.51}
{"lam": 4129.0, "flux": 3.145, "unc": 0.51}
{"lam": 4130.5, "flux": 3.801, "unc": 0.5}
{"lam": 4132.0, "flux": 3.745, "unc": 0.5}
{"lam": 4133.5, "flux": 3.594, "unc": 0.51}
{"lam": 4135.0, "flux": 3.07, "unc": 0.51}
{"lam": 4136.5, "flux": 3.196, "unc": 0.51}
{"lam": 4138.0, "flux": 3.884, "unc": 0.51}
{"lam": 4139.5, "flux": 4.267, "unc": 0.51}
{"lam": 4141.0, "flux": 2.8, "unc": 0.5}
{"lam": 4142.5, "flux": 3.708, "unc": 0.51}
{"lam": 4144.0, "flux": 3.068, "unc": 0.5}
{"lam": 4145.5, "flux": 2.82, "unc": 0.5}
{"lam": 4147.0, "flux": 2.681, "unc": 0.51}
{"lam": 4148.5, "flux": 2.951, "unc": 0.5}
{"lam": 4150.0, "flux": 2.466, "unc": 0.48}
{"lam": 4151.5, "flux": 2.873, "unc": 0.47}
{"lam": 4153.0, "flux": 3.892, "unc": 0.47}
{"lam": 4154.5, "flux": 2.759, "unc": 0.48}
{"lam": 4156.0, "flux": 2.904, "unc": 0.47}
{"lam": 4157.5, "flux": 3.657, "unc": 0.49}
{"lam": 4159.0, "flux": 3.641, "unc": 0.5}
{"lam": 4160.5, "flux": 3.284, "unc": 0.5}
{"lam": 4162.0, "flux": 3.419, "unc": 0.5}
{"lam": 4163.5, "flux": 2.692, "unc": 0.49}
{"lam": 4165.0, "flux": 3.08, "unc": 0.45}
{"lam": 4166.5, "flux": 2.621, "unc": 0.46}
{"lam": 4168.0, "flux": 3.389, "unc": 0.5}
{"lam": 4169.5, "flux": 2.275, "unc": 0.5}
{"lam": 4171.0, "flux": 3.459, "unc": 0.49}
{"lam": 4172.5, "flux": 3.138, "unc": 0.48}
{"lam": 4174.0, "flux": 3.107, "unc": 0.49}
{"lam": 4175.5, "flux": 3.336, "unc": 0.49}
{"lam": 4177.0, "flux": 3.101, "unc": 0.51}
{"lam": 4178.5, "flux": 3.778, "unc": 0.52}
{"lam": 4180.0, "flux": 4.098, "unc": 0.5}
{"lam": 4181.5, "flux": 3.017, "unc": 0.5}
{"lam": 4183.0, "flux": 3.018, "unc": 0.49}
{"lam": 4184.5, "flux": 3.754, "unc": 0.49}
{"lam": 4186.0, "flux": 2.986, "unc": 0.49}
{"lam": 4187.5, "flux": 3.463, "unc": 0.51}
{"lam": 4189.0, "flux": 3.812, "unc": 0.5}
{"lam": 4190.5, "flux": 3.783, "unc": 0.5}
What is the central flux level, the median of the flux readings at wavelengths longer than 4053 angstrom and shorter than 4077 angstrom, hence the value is 3.3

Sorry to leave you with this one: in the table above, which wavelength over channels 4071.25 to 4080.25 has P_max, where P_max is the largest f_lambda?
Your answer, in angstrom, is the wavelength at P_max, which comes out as 4075.0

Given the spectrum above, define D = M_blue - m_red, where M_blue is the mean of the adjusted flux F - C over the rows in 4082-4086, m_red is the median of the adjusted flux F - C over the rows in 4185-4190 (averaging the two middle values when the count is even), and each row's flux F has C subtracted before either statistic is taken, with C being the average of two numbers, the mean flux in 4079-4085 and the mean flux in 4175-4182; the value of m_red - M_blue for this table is 0.13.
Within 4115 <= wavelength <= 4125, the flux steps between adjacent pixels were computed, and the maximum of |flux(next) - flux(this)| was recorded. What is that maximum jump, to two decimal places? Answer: 0.92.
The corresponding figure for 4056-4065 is 0.74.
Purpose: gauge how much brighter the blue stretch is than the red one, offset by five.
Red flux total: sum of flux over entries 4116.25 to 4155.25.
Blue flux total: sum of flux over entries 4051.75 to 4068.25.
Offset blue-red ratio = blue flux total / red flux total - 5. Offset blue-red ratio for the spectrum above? -4.54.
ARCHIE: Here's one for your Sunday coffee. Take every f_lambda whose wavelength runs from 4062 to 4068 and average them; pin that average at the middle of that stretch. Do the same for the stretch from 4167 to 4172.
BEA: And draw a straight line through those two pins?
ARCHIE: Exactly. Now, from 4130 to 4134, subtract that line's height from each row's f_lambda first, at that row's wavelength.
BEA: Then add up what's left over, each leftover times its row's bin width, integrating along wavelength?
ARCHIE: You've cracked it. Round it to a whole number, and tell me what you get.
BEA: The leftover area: 2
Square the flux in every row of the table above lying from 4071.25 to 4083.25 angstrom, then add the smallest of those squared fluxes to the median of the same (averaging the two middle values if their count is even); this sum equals 15.5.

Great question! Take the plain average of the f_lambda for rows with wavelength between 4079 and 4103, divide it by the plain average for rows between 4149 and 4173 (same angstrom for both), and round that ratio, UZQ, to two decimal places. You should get 0.94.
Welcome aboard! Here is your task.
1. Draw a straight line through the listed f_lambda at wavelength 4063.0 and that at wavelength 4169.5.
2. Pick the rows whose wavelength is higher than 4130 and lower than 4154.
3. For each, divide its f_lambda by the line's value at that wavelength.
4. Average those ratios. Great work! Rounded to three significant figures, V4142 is 1.23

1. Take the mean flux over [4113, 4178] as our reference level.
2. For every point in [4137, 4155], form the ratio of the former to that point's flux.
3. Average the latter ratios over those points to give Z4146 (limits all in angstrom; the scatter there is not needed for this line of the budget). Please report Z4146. 1.04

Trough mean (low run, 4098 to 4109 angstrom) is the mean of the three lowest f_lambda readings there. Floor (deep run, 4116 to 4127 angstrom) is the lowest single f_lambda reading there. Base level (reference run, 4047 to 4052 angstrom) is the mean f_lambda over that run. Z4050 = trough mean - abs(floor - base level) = 1.61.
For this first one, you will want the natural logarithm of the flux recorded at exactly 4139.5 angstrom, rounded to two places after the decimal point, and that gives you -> 1.45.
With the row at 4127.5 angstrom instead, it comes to 1.14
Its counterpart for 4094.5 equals 0.93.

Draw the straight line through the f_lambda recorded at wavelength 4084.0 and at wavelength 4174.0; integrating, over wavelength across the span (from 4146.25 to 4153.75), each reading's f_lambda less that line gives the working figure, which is -1.5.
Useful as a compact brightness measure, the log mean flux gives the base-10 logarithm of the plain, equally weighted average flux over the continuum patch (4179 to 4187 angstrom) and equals 0.53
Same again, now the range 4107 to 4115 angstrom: 0.49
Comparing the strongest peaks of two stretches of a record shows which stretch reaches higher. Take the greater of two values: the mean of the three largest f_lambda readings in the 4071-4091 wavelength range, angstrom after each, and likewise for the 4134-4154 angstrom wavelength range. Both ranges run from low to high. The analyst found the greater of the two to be 4.01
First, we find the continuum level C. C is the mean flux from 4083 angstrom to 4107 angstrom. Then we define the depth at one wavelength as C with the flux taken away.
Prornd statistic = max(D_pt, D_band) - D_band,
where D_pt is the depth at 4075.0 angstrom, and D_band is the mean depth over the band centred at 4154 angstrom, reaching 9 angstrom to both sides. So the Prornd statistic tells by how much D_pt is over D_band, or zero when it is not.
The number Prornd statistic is 0.000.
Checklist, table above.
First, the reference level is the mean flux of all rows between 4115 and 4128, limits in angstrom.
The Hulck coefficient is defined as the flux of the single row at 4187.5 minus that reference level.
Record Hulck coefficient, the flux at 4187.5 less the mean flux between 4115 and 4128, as 0.23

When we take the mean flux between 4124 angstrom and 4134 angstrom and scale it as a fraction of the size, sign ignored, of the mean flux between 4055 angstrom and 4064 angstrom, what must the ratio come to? 1.0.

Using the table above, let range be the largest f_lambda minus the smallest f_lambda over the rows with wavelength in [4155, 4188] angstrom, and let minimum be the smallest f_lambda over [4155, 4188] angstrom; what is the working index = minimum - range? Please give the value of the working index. 0.45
